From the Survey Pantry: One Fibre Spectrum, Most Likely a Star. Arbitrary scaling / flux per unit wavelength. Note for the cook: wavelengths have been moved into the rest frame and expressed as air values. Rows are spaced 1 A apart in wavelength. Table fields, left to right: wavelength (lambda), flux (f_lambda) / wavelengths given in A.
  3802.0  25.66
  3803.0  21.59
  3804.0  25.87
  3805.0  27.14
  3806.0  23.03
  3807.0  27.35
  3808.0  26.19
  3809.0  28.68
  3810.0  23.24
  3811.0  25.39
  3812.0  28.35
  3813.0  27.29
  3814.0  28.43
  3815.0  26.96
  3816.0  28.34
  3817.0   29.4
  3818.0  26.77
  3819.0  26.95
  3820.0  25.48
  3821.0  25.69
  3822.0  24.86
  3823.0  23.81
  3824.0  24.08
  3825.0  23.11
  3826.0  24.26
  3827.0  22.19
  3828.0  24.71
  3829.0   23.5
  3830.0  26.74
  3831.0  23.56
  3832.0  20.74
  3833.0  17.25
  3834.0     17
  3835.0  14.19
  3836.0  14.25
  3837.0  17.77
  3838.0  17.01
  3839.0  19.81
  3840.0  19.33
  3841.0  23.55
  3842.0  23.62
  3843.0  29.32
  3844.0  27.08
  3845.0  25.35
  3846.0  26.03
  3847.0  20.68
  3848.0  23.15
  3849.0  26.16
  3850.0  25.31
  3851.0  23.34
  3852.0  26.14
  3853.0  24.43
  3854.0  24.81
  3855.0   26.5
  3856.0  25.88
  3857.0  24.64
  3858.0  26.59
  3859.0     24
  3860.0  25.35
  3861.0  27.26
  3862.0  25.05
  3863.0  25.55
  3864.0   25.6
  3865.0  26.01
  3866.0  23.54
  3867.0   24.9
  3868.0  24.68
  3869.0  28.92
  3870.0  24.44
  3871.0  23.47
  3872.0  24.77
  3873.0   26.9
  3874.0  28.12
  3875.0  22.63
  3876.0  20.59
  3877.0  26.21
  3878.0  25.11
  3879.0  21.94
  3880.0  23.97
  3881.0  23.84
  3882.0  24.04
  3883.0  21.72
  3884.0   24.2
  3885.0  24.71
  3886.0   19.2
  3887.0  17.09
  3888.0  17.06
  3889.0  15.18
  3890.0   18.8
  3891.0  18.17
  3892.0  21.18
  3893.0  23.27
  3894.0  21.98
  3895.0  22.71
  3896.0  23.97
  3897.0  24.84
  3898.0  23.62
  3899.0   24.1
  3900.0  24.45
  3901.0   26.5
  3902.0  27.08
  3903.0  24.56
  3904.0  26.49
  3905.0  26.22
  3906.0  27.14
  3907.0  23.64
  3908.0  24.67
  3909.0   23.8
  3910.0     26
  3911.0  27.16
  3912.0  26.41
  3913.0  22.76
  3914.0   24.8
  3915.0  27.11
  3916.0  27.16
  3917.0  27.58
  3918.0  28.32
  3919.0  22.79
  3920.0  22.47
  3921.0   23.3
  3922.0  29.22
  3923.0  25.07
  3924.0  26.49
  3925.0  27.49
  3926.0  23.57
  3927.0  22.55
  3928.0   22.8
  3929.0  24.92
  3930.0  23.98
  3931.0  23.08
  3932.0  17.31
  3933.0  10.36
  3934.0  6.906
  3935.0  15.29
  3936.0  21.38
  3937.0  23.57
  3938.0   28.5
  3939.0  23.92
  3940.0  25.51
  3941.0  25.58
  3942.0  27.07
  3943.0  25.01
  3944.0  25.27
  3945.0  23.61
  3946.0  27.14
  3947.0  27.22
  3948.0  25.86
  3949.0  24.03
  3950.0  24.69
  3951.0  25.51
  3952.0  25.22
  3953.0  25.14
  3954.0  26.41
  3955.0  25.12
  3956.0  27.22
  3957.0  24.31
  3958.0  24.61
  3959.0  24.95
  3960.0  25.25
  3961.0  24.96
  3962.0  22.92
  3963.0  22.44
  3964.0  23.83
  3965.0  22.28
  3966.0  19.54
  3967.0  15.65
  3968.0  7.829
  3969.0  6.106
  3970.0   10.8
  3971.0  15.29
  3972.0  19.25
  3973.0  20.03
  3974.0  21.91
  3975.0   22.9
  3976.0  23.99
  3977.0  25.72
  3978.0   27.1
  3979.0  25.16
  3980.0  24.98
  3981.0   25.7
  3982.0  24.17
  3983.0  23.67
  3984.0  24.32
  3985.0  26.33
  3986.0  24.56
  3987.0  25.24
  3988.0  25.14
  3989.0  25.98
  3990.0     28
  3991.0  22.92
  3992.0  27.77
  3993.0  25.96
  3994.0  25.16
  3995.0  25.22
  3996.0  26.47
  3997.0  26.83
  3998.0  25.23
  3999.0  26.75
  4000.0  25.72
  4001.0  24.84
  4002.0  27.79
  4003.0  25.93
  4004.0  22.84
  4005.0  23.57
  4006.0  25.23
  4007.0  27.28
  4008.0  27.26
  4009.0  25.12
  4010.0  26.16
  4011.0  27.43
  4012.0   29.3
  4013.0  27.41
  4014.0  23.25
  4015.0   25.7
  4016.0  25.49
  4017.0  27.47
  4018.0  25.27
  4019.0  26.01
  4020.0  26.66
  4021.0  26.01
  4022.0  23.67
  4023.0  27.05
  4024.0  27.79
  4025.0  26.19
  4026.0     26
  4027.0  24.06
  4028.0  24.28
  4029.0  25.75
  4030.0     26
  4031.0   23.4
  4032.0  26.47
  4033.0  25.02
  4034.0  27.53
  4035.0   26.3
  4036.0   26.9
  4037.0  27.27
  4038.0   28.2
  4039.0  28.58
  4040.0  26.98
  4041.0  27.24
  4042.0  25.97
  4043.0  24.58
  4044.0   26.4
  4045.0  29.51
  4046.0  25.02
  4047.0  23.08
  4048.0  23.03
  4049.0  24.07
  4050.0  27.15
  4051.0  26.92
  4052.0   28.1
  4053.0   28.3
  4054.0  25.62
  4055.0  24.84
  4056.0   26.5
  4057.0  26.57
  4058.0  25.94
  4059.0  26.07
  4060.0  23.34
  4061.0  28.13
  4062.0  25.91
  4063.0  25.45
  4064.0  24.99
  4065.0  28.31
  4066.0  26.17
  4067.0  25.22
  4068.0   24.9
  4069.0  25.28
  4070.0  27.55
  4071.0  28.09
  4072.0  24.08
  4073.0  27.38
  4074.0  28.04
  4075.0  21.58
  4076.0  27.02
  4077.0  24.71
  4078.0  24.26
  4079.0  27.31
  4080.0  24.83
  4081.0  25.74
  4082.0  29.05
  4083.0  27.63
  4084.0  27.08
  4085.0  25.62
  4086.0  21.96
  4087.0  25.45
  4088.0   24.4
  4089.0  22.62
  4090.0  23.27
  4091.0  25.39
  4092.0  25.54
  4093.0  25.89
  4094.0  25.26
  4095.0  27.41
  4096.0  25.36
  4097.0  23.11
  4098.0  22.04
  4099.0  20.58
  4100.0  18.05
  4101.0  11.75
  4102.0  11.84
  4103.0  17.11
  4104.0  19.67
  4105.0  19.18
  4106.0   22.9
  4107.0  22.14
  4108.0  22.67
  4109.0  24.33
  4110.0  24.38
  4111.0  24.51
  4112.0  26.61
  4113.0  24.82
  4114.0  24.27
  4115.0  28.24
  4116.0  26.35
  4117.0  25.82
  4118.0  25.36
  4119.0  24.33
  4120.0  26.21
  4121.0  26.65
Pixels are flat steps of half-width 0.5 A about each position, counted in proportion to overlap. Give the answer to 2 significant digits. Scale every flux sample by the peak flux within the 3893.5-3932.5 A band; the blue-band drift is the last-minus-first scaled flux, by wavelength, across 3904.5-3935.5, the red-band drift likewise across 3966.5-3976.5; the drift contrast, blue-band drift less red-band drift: -0.66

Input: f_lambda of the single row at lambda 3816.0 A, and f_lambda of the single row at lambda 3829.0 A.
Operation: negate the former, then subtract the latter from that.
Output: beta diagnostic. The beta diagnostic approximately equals -51.8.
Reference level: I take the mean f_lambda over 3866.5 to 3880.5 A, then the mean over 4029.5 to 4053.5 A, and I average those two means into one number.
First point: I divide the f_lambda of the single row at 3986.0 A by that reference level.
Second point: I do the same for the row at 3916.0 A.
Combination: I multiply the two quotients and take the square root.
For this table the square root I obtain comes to 1.01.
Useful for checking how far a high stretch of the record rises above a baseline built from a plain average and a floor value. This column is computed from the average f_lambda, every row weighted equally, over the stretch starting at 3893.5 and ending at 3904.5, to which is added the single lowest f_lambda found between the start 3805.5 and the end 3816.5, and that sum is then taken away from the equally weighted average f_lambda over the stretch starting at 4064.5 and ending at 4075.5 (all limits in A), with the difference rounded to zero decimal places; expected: -22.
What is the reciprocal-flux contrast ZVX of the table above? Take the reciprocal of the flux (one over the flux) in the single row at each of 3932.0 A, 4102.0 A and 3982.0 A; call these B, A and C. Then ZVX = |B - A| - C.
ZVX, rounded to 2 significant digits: -0.015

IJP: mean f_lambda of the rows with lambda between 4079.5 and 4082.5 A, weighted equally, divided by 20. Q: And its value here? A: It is 1.33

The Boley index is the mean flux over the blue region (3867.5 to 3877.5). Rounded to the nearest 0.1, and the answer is 25.1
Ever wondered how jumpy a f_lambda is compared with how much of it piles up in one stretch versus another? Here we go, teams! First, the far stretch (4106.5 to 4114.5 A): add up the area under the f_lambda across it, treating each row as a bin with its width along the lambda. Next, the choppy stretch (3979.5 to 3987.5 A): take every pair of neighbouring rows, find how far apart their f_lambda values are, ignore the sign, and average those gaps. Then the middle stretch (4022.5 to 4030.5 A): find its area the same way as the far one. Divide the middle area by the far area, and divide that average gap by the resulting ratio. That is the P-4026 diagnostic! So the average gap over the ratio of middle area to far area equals 1.1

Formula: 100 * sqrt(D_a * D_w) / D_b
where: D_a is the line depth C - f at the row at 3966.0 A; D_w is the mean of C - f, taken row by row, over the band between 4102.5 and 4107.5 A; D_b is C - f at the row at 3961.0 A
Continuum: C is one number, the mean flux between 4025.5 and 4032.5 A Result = 2968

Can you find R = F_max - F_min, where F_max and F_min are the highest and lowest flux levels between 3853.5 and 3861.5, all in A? 3.3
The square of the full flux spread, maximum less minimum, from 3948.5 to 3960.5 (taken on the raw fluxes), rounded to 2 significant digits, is 10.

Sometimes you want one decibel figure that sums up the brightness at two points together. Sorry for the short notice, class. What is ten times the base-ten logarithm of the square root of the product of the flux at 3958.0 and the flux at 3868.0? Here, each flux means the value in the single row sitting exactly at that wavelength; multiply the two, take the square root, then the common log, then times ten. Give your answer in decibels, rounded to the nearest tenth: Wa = 13.9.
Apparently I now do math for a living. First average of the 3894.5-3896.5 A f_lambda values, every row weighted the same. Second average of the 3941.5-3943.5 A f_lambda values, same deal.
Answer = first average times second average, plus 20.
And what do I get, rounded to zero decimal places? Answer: 628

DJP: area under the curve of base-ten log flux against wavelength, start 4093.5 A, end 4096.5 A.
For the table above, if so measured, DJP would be 4.24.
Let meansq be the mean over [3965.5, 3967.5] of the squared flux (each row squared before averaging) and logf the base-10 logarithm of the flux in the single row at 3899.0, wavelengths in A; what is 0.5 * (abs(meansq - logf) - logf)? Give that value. 155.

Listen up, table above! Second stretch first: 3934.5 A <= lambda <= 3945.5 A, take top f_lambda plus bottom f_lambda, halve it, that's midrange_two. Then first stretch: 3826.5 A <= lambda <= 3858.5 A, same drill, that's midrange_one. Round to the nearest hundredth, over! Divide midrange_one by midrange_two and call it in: 0.99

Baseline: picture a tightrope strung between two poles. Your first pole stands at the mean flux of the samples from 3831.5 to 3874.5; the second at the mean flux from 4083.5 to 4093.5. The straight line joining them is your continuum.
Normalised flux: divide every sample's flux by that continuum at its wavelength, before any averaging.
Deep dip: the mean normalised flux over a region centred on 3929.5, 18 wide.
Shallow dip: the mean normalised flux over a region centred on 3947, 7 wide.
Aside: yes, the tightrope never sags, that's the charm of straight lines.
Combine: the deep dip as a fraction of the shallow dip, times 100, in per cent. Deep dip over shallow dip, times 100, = 86.8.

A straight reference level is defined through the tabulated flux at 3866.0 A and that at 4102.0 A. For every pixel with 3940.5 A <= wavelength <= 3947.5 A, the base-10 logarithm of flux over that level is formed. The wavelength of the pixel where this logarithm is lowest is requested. 3945.0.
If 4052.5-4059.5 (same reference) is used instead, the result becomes 4055.0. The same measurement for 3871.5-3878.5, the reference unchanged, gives 3876.0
